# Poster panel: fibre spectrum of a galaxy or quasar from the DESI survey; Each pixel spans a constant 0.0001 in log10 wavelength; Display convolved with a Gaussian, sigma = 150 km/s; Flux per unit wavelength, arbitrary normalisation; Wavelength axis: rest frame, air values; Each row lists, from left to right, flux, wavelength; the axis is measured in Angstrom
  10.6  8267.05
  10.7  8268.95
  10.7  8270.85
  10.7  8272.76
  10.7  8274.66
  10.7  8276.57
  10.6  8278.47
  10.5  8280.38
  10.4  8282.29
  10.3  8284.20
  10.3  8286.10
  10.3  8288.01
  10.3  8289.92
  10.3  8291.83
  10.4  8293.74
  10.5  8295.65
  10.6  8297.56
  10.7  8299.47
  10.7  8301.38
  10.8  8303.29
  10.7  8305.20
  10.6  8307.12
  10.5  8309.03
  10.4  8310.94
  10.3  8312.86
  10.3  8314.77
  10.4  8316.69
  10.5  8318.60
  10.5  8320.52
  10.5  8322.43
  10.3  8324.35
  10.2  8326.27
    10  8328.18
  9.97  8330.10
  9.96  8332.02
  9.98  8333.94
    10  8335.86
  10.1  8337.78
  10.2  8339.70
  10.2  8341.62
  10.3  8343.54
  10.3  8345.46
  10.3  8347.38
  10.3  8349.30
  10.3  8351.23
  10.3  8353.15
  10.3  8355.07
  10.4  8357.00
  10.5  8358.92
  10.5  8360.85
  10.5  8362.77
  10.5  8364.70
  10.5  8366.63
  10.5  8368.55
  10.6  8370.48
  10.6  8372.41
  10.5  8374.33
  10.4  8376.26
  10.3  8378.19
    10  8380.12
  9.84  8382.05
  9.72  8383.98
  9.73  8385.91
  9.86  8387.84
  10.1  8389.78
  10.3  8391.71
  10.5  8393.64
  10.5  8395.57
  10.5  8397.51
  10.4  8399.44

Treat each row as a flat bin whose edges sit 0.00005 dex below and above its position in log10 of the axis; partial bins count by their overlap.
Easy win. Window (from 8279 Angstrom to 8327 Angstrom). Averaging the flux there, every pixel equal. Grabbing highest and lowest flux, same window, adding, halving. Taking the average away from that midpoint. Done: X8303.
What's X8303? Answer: 0.05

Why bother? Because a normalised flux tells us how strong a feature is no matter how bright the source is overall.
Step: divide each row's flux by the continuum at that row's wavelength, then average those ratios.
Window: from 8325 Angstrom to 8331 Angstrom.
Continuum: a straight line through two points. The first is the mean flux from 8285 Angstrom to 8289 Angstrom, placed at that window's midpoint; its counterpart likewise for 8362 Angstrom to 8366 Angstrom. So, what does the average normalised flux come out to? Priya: 0.97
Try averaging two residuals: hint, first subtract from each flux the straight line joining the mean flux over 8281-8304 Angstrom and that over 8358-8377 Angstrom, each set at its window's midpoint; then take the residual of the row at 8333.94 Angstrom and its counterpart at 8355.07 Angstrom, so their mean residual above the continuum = -0.4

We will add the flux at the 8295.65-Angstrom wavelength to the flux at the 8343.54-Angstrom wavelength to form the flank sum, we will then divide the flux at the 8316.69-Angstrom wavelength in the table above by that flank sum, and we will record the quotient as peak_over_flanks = 0.500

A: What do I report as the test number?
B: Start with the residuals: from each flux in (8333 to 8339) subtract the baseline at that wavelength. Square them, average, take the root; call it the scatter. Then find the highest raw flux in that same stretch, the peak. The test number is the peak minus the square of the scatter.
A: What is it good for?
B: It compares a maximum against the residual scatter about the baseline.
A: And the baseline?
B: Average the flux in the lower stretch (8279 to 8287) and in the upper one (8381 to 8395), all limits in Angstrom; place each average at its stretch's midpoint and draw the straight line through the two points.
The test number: 10.1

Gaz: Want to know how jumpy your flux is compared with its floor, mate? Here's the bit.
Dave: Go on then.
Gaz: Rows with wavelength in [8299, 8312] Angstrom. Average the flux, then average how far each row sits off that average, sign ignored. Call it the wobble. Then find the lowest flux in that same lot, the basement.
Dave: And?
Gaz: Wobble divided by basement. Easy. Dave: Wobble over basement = 0.0106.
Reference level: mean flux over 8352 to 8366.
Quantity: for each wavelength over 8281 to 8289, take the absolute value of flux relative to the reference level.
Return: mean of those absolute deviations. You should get 0.10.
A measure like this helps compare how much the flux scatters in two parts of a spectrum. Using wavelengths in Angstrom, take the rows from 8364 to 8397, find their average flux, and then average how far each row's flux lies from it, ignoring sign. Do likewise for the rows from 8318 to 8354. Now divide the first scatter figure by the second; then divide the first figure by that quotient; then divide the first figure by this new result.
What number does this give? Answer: 1.9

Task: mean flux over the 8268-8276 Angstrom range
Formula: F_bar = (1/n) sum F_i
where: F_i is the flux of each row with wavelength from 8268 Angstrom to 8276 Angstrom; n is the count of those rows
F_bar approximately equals 10.70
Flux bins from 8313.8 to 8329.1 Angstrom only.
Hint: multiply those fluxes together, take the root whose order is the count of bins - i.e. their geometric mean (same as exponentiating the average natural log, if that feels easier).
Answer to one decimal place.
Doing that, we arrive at 10.3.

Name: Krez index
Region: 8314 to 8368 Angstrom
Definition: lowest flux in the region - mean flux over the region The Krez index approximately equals -0.33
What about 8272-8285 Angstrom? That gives -0.26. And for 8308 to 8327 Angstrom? -0.19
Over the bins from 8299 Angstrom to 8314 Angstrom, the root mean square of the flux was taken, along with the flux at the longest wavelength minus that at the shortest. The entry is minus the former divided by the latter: 26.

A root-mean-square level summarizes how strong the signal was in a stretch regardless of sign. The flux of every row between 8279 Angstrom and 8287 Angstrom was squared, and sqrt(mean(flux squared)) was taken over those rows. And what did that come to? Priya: 10.38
